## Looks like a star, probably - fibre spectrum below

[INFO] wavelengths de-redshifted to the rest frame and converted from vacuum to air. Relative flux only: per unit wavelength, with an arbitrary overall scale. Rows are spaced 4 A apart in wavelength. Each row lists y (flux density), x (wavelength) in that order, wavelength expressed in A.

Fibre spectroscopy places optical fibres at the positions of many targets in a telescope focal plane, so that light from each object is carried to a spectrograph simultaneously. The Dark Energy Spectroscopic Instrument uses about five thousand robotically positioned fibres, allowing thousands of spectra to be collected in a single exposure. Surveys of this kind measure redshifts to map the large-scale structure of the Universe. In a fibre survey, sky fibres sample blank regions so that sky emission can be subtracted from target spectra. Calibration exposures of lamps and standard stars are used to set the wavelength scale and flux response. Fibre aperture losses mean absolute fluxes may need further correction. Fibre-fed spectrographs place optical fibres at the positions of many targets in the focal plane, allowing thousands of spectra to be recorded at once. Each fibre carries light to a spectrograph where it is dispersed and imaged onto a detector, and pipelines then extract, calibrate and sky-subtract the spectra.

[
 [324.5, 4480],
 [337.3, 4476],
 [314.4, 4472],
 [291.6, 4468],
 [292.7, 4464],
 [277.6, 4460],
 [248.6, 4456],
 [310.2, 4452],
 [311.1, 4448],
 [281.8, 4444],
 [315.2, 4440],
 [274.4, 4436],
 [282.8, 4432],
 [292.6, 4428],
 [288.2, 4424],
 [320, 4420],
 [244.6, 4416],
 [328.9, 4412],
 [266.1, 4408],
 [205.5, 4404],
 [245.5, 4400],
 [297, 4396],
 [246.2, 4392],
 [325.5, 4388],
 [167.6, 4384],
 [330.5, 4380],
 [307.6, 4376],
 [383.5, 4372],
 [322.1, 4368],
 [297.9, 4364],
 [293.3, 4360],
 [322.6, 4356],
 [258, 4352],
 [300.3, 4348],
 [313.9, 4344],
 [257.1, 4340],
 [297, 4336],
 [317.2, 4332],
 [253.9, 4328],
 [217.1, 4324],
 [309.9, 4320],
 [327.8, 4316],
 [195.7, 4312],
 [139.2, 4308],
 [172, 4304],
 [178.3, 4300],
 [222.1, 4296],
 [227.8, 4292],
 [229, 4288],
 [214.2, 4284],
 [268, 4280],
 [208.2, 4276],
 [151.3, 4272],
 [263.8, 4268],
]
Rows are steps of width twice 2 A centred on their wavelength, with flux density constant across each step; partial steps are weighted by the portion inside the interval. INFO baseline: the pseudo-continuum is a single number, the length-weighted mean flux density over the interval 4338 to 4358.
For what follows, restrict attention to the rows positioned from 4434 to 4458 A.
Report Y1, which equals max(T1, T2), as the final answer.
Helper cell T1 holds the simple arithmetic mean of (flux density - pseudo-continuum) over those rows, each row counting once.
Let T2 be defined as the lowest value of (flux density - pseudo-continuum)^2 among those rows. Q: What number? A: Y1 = 74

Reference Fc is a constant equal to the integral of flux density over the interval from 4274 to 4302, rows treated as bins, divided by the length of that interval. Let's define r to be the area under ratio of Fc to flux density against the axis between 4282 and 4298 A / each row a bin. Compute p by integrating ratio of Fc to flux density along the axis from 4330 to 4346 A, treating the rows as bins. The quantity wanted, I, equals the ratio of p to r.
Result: 0.76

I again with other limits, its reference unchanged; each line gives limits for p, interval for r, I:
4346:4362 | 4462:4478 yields 1.06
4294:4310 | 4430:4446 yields 1.66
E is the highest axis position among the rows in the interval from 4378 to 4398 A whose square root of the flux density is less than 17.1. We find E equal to 4392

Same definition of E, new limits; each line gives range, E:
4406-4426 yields 4424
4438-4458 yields 4456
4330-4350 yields 4340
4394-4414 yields 4408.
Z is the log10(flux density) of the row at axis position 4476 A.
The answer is 2.53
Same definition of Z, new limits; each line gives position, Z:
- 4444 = 2.45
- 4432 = 2.45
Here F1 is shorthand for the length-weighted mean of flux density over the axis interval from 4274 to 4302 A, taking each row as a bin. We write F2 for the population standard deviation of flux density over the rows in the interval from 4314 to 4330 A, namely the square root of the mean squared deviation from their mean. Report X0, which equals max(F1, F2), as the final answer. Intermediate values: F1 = 221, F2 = 44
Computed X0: 221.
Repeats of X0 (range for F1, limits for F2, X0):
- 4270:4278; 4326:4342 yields 180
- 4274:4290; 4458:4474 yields 230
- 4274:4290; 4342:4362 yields 230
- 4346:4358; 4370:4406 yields 294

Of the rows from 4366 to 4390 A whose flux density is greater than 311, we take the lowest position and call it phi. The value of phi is 4368 A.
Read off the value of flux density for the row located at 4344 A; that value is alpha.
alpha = 313.9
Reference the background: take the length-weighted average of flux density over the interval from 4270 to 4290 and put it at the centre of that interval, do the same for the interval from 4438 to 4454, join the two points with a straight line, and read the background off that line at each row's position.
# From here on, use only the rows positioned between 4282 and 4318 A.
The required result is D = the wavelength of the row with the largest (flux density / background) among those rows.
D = 4316 A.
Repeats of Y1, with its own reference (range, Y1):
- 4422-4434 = 5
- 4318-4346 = 44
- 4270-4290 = 501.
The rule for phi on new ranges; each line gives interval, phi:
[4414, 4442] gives 4420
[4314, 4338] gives 4316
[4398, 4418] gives 4412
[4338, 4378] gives 4344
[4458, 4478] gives 4472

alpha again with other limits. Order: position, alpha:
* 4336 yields 297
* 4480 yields 324.5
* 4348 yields 300.3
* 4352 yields 258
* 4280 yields 268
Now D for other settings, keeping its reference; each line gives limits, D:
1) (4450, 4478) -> 4476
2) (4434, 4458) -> 4440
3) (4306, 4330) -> 4316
